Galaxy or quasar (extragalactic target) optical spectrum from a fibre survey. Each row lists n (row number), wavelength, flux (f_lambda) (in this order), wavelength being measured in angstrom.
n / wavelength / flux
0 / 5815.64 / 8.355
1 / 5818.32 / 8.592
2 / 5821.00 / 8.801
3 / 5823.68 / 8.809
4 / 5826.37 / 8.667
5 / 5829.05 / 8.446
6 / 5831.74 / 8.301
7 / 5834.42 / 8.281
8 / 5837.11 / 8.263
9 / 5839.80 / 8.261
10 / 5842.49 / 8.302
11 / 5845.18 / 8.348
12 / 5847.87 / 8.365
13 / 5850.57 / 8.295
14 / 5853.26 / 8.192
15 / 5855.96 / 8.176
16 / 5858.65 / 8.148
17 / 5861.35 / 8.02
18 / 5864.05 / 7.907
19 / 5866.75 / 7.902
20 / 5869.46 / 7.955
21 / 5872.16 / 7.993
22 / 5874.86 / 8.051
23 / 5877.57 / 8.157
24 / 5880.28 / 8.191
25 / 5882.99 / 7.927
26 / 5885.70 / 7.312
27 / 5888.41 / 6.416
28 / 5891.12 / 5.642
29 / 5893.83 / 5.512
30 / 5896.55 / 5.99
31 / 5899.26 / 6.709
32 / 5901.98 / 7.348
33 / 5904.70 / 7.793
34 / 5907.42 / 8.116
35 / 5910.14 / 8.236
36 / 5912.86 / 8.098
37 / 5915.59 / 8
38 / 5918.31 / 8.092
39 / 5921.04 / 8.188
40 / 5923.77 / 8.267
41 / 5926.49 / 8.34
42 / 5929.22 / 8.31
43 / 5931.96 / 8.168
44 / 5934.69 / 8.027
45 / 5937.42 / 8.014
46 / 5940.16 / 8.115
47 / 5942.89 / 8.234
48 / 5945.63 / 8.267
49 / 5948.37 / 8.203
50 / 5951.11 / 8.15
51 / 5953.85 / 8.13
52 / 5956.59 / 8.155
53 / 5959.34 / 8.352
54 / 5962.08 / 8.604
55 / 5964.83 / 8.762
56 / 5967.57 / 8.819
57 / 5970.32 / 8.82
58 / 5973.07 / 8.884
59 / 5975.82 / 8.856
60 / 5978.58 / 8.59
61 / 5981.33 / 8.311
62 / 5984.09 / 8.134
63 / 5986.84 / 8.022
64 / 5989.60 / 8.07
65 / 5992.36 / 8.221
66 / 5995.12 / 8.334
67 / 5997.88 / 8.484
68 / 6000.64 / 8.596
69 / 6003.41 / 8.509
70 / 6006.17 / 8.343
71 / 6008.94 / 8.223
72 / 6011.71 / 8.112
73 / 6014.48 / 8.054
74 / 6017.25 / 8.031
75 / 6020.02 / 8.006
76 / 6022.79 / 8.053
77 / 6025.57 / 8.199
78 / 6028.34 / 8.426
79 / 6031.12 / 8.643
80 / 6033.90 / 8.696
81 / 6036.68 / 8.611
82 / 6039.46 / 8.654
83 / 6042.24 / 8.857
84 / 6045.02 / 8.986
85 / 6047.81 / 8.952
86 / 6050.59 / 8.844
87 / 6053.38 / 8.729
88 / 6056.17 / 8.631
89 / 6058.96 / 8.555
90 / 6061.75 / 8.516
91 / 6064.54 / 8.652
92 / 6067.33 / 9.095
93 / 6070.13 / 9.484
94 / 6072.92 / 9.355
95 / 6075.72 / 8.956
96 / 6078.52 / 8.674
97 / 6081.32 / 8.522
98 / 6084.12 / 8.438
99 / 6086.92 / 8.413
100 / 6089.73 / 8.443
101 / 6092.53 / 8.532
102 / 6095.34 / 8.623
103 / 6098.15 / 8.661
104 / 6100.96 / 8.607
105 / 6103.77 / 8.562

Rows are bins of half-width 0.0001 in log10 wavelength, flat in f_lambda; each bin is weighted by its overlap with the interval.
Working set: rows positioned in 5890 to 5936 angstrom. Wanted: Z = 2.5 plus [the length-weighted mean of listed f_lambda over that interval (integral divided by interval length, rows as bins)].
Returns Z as 10.1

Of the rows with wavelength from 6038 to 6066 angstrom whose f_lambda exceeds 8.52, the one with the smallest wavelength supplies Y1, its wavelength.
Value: 6039.46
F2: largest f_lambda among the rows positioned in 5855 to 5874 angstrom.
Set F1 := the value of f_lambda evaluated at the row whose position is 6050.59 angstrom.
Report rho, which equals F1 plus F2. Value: 17.0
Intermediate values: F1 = 8.844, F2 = 8.176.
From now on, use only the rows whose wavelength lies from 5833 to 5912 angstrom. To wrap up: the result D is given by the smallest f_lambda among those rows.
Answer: 5.512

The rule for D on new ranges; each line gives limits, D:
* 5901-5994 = 7.348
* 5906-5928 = 8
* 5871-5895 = 5.512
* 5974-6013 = 8.022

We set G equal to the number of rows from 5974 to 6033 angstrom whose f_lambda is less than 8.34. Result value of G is 13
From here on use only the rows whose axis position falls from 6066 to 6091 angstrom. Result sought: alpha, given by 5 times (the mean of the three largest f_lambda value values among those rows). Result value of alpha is 47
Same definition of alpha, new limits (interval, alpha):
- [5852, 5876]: 41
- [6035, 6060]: 45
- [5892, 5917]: 41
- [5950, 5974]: 44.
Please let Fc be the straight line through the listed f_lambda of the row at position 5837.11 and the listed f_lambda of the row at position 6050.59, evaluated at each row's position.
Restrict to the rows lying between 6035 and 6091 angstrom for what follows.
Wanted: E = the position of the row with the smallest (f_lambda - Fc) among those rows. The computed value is 6086.92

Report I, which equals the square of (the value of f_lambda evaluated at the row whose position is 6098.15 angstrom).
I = 75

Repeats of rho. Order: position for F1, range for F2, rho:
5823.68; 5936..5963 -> 17.4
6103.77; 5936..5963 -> 17.2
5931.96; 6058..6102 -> 17.7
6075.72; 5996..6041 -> 17.7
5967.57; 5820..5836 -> 17.6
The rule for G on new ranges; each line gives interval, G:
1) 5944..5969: 5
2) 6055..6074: 0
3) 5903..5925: 8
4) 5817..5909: 27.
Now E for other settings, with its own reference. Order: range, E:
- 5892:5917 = 5893.83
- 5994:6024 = 6020.02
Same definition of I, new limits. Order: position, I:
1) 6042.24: 78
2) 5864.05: 63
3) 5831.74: 69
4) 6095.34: 74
